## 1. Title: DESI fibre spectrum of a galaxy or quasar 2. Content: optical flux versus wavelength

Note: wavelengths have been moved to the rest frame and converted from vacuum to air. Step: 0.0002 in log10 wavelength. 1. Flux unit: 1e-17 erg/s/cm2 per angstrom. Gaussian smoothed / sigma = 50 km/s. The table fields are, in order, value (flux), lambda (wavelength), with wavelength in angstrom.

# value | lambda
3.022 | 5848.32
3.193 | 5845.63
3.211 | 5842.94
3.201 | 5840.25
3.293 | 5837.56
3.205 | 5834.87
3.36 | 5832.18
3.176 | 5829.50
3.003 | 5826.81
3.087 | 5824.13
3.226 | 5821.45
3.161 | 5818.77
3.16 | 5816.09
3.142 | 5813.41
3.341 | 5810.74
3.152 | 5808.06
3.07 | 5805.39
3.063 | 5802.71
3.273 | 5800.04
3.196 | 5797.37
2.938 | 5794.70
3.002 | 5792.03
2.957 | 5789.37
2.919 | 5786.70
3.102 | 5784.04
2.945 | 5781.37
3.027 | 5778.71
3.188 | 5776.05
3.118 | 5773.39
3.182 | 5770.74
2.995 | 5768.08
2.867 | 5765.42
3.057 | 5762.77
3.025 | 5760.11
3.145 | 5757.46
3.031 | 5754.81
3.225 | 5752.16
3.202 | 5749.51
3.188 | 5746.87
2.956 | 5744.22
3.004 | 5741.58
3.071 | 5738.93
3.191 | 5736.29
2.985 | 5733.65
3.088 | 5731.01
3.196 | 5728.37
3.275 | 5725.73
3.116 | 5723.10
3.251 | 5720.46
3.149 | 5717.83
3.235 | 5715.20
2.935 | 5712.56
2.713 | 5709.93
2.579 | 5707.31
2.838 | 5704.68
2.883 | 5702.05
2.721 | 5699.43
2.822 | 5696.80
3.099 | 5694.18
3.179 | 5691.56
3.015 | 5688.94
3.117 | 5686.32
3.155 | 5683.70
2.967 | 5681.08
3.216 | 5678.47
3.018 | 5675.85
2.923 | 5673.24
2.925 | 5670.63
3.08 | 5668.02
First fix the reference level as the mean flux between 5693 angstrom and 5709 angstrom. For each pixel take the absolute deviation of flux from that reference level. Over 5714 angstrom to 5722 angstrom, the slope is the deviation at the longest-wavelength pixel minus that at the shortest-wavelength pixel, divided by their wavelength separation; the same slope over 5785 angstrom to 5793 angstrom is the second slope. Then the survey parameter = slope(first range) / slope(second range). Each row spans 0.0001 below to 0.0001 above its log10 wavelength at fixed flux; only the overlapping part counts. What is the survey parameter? 0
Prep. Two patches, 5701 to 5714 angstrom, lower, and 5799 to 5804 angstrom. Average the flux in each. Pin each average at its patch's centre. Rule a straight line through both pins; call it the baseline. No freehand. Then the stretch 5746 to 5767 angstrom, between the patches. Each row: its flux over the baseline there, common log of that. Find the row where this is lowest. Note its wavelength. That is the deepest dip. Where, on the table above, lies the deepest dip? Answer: 5765.42 angstrom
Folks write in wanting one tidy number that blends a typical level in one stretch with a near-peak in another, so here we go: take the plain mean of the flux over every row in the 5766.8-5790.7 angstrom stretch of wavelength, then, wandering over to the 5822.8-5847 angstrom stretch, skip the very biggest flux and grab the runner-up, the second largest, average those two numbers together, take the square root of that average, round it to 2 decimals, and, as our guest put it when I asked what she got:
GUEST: 1.78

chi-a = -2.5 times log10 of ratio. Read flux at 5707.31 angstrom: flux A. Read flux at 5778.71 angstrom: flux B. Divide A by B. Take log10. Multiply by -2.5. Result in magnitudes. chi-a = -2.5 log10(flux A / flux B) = 0.17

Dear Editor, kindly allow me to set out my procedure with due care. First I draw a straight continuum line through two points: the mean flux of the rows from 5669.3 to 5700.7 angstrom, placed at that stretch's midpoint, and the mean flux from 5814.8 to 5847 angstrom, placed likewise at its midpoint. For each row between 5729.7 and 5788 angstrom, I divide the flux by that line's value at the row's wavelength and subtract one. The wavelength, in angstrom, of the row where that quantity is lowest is 5765.42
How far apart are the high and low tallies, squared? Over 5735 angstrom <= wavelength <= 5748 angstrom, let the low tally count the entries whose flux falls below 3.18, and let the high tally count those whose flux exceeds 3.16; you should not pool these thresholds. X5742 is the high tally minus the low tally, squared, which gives 1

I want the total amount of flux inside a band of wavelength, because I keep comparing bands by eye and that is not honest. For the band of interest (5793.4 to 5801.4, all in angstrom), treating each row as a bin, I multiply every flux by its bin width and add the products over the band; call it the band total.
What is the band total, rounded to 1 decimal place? 25.1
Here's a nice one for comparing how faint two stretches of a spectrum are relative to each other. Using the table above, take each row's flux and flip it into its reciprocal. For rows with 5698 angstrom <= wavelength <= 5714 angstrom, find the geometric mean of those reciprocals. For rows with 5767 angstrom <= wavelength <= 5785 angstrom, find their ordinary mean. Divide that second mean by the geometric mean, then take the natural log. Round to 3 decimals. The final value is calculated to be -0.103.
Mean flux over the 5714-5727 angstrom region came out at 3.21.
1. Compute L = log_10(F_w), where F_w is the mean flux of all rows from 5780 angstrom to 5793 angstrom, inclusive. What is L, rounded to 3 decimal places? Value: 0.475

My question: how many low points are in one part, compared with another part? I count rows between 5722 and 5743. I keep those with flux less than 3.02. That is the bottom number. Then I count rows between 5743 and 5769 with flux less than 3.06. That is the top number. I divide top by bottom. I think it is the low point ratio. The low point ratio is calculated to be 3.0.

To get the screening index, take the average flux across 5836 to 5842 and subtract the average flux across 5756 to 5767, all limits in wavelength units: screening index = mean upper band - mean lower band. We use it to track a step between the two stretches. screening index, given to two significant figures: 0.22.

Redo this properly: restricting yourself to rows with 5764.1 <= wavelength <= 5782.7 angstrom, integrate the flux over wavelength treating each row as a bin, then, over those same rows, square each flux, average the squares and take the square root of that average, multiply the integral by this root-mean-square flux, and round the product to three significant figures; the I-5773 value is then 173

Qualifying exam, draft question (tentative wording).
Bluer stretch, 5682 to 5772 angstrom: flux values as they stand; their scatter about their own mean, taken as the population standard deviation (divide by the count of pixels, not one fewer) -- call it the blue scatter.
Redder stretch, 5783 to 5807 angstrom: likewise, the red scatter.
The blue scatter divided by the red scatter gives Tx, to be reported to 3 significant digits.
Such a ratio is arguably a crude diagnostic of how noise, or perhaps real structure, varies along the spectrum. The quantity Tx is 1.48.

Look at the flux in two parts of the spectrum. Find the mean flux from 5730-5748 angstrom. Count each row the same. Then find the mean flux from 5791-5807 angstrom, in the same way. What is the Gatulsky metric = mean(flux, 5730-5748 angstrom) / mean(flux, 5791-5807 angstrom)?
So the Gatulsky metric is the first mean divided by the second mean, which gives 0.99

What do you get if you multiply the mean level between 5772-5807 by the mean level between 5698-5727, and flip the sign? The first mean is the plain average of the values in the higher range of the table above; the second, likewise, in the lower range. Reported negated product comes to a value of -9.1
